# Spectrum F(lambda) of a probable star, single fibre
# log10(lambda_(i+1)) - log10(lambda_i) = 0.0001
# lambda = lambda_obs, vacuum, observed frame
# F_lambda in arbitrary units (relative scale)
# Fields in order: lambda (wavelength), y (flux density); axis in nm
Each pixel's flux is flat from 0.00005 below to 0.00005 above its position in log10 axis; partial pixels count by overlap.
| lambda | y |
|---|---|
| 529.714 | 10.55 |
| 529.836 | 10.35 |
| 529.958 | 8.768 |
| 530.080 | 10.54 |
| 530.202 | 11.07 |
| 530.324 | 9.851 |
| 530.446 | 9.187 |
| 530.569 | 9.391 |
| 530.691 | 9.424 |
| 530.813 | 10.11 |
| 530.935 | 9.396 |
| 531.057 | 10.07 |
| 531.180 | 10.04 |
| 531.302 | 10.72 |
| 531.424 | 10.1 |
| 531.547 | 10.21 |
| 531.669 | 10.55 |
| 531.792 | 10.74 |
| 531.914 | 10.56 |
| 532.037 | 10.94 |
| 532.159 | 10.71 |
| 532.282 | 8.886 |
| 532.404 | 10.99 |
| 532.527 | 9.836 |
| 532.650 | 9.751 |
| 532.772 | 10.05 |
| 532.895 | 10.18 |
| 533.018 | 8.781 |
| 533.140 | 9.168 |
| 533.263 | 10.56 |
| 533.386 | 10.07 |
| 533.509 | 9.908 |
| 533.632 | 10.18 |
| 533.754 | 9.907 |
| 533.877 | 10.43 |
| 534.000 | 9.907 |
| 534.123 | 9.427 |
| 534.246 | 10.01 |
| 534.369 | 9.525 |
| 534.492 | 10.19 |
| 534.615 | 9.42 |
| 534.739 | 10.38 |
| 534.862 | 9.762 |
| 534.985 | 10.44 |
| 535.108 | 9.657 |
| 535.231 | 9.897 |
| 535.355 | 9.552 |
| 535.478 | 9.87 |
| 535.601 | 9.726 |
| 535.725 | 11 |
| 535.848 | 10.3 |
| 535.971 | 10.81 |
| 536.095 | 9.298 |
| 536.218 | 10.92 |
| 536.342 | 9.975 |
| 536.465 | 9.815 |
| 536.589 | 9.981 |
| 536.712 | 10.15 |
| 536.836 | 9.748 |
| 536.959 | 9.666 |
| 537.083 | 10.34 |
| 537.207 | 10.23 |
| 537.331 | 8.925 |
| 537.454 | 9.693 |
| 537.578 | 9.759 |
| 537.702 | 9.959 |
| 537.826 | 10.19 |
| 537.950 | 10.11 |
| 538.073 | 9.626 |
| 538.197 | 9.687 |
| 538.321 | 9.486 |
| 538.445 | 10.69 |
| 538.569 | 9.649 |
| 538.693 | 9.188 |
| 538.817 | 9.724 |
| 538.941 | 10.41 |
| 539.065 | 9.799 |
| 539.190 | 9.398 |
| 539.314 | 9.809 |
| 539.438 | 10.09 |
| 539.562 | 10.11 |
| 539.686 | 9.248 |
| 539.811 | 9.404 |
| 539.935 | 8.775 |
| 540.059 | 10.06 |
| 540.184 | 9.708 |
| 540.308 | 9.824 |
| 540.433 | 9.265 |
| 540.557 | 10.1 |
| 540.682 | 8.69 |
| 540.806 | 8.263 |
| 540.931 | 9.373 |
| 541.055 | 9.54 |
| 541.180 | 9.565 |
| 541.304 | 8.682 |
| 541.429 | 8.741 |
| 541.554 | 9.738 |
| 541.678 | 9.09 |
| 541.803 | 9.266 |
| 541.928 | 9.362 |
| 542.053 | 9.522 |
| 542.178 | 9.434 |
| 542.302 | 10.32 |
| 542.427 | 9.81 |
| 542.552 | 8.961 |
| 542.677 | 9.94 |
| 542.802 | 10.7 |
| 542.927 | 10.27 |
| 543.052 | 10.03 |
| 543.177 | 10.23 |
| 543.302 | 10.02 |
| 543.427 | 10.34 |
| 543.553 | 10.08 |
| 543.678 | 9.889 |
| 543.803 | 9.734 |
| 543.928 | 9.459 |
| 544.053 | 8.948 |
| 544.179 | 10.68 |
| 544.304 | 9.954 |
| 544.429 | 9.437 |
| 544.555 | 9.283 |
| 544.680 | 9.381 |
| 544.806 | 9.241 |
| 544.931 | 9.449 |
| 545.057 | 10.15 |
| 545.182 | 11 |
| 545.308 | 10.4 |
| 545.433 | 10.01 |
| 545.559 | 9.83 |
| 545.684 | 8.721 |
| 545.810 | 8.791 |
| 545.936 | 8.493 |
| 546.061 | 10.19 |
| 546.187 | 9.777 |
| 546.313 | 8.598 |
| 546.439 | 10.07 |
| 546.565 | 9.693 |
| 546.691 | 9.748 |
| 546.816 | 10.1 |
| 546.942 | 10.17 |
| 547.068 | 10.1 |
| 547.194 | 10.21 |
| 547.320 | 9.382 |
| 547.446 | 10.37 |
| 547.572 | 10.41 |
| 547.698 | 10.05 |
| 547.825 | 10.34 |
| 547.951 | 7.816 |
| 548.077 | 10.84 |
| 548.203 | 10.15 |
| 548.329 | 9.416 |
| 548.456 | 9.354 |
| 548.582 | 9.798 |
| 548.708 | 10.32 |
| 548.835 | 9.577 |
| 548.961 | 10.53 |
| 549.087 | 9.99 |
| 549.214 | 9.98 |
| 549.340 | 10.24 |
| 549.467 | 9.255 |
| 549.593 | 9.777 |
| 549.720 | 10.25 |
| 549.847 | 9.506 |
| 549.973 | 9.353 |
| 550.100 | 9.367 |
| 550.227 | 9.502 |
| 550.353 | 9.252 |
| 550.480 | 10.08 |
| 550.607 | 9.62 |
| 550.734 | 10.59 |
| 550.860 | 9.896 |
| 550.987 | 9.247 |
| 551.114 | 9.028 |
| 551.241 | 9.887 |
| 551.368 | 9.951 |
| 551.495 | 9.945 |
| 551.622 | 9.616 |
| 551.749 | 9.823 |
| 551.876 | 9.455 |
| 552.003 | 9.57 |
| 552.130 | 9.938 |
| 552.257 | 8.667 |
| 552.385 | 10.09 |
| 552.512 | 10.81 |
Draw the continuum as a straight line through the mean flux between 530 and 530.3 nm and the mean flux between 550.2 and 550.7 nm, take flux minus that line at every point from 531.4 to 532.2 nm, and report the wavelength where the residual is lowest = 531.424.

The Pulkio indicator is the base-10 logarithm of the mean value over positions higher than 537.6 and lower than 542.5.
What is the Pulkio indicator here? 0.981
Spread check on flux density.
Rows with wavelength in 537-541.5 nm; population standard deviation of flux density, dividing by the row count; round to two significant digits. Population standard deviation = 0.54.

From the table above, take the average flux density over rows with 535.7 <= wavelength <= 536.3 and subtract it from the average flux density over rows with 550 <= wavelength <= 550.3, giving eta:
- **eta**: -1.0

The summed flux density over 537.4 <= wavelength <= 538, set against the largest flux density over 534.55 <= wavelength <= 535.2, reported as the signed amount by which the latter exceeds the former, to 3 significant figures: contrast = -39.3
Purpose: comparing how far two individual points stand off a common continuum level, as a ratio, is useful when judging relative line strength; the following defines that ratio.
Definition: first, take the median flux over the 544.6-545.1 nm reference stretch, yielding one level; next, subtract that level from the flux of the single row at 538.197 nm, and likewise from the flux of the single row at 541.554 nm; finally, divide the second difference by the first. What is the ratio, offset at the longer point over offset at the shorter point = 1.2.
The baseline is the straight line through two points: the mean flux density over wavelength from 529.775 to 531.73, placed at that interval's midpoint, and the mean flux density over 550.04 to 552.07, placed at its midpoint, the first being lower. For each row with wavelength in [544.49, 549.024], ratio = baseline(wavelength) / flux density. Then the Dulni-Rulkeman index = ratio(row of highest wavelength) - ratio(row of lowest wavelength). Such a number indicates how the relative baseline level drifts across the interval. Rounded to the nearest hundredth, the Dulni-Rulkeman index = -0.13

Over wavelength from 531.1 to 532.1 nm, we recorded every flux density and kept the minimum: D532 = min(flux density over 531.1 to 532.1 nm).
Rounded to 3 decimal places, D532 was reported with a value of 10.040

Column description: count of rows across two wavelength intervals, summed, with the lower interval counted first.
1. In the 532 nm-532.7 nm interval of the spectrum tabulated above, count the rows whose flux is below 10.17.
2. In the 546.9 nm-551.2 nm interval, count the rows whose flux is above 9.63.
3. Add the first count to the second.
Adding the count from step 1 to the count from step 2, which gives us 23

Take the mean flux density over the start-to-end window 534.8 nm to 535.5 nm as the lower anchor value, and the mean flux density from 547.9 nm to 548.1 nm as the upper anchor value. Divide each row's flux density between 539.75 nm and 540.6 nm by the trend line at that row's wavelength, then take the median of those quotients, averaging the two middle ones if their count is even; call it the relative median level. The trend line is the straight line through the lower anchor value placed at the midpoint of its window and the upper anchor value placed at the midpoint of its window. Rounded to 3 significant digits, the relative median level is 1.01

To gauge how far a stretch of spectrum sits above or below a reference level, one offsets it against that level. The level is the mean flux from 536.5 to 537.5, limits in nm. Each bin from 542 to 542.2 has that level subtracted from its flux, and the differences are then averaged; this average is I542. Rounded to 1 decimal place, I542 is -0.4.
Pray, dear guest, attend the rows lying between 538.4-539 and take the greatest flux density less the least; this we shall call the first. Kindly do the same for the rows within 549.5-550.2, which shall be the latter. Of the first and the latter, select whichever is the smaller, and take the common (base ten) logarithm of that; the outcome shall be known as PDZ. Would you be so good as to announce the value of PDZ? 0.0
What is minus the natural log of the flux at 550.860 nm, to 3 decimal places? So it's -2.292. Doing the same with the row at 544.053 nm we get -2.191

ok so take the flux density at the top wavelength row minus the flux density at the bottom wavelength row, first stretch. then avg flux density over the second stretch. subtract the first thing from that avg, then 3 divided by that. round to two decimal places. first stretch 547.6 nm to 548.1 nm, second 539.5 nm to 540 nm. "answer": 0.35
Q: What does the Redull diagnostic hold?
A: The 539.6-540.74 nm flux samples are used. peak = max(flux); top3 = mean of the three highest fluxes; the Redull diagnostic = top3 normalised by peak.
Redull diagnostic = 0.990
